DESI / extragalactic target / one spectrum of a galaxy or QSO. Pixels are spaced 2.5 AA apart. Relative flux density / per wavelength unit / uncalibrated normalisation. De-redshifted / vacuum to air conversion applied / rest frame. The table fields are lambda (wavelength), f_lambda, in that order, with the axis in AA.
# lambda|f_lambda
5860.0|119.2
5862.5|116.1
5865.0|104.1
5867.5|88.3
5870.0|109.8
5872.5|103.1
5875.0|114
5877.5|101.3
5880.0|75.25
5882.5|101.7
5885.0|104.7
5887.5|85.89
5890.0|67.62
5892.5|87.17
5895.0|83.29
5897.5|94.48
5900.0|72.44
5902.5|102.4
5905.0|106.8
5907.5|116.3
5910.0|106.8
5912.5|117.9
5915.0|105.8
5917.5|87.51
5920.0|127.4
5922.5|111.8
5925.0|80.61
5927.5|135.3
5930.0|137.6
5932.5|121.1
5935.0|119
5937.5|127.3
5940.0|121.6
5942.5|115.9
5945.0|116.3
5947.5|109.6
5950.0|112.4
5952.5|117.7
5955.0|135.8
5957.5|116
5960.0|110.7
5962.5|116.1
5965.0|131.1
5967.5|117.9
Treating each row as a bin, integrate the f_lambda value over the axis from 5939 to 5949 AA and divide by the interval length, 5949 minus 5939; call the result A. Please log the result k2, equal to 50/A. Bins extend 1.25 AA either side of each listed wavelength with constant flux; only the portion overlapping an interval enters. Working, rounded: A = 116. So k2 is 0.432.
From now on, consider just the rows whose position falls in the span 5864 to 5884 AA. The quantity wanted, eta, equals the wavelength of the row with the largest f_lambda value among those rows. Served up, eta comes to 5875.0 AA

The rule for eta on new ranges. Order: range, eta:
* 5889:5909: 5907.5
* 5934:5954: 5937.5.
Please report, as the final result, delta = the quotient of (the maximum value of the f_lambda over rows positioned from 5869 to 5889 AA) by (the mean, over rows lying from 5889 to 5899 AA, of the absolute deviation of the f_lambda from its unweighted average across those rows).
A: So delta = 15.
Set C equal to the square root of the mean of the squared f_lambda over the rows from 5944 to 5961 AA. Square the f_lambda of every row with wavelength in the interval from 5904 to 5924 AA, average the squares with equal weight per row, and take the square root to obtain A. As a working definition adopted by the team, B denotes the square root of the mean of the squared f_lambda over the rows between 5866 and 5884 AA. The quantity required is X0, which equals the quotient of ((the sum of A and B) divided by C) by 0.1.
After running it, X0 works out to 17.9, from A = 111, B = 100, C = 117.2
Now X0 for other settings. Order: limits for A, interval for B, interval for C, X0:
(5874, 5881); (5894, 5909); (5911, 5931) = 17.0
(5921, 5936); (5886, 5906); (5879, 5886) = 21.9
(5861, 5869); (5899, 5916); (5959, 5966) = 17.4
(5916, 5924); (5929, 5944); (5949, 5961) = 19.7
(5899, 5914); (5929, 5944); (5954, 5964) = 19.1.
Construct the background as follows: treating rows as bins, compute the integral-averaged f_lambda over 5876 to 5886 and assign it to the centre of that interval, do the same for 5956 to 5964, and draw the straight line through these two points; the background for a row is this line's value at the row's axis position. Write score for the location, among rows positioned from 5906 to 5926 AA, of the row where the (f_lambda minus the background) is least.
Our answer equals 5925.0 AA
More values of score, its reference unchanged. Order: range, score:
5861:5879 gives 5867.5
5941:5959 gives 5947.5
